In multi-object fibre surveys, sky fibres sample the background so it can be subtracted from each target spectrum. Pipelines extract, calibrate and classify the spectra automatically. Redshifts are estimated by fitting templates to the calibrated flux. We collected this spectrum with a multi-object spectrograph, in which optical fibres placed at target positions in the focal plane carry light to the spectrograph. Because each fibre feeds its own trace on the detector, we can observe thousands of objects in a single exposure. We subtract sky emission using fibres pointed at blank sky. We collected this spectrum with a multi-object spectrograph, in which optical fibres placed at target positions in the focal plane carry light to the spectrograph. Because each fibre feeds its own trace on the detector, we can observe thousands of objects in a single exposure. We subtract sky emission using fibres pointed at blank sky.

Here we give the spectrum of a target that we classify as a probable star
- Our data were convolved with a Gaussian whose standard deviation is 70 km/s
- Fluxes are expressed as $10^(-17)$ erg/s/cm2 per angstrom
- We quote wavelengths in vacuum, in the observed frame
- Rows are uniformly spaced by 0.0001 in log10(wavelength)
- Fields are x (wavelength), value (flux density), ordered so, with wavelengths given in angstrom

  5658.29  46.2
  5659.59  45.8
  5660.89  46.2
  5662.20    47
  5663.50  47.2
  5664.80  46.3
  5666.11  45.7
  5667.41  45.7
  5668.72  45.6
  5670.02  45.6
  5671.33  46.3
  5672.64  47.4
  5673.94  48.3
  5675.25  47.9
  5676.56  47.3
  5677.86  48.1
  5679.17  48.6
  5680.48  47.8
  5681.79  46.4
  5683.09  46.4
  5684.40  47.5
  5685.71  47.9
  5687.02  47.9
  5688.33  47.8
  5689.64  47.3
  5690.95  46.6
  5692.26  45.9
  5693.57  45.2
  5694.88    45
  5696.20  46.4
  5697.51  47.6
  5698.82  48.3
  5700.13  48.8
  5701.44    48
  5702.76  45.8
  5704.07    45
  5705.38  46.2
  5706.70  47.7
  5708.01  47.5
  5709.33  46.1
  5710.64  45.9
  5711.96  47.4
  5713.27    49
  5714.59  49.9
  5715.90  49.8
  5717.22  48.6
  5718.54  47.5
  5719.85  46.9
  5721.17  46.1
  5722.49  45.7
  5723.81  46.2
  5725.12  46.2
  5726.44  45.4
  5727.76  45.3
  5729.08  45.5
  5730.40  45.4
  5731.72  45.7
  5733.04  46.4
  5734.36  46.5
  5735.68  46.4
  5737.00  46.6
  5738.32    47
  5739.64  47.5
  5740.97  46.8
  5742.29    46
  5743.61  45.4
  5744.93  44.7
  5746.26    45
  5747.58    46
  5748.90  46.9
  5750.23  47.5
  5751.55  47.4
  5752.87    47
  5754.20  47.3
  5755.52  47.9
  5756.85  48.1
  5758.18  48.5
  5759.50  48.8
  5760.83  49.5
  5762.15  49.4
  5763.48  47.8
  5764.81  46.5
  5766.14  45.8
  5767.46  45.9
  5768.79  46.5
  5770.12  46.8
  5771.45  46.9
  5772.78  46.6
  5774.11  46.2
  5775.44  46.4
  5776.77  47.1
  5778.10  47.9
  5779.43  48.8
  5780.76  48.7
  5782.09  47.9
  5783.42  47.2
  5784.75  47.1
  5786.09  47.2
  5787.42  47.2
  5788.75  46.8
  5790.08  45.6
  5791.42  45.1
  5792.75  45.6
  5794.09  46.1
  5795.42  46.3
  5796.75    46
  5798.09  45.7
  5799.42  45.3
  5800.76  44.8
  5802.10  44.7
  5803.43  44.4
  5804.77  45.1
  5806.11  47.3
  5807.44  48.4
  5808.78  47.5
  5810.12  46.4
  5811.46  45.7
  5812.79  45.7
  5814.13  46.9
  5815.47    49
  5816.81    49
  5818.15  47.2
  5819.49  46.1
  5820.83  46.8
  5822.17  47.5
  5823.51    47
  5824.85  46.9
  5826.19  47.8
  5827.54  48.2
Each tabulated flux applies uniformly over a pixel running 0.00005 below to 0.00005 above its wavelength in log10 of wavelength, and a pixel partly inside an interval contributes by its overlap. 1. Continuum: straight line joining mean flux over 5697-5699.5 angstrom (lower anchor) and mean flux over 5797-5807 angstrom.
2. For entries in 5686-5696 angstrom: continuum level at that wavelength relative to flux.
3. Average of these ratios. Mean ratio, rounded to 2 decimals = 1.04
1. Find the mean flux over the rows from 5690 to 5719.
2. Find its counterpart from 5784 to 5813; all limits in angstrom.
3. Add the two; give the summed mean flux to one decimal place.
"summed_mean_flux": 93.3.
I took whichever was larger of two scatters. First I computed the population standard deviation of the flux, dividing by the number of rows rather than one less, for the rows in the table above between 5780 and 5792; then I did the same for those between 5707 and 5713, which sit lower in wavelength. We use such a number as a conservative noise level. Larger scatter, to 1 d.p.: 1.0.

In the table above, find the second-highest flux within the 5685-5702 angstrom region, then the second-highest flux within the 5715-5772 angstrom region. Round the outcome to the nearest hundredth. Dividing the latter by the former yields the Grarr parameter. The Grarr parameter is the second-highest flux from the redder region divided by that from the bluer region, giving 1.02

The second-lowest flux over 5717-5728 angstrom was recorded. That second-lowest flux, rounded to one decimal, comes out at 45.4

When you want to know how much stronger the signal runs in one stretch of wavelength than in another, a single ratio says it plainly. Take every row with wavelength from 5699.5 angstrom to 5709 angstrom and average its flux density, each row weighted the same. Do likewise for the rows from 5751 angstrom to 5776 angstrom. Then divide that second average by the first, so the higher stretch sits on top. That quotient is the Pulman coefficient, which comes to 1.01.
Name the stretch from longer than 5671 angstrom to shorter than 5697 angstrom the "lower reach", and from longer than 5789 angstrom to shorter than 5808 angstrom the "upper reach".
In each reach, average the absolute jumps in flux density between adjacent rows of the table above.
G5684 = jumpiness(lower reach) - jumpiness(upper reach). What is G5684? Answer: 0.06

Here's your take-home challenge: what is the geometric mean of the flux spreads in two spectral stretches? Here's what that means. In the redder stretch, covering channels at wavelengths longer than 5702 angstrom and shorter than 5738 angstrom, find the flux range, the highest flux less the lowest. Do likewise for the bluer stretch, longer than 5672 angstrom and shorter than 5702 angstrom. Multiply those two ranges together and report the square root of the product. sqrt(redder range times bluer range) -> 4.32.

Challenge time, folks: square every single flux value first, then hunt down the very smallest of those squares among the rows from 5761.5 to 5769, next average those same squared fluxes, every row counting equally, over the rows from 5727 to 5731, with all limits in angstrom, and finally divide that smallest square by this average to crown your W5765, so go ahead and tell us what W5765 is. 1.02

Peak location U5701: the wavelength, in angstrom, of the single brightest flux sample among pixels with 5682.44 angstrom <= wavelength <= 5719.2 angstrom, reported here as 5714.59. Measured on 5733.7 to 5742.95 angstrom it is 5739.64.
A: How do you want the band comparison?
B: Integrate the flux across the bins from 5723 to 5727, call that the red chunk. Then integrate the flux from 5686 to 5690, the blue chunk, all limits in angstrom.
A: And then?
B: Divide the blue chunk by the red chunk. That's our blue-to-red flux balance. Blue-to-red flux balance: 1.0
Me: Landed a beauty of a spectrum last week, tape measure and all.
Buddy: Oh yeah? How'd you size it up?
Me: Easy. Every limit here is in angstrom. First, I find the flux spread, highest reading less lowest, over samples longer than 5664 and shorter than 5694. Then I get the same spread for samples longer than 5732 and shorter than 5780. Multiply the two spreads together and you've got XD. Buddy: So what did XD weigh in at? 16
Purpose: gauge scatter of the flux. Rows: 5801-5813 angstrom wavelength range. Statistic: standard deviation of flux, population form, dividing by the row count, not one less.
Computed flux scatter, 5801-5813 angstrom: 1.3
